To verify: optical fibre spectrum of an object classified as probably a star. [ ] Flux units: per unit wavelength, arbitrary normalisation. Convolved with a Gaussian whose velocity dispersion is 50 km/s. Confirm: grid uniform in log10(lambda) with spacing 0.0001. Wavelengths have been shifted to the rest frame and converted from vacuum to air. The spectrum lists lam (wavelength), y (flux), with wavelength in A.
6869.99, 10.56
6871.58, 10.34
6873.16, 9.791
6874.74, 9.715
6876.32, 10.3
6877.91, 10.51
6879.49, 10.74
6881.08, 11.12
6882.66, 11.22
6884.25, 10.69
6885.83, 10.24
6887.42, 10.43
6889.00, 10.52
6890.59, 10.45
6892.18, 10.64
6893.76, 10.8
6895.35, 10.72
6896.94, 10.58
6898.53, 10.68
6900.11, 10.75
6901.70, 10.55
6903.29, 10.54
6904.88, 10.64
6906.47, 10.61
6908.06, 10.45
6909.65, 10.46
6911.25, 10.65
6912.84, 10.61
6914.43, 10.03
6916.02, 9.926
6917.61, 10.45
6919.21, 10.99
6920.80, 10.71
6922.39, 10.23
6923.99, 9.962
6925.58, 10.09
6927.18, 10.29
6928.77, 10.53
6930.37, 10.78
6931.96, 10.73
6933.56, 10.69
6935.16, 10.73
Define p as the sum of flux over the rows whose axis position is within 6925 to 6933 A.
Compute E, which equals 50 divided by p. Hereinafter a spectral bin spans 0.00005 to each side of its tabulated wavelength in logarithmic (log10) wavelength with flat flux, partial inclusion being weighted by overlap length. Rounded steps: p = 52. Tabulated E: 1.0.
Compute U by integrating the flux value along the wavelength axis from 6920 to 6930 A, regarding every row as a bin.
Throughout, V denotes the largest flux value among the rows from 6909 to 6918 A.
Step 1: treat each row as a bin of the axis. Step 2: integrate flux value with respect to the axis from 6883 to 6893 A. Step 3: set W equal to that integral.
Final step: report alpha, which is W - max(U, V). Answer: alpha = 2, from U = 103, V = 10.65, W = 105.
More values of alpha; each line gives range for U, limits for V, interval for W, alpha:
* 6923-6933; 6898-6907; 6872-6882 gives 0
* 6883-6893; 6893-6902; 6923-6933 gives -1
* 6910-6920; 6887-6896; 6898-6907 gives -9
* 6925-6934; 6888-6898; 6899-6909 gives 11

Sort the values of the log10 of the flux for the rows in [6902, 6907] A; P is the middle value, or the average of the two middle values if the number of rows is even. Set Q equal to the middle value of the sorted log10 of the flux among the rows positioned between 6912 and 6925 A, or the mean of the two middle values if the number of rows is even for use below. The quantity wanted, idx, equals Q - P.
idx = -0.011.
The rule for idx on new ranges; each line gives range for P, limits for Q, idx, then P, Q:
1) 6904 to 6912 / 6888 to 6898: 0.000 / 1.03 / 1.03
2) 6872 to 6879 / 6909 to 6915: 0.021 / 1.00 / 1.02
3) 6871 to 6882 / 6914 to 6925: -0.005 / 1.01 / 1.01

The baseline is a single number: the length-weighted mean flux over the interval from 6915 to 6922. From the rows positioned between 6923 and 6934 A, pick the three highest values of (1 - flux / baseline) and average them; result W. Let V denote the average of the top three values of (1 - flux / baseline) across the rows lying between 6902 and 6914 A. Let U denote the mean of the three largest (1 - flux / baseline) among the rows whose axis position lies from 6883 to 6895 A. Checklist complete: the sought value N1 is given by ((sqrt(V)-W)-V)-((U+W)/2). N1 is -0.03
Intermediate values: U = 0.01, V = 0.001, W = 0.036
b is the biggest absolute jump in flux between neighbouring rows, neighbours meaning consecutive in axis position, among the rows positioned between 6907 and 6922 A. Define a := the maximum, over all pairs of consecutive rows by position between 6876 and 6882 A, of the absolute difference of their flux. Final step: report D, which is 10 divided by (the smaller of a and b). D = 26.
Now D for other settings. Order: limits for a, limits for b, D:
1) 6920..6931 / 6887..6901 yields 53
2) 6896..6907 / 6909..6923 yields 50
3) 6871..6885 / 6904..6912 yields 53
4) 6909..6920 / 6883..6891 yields 22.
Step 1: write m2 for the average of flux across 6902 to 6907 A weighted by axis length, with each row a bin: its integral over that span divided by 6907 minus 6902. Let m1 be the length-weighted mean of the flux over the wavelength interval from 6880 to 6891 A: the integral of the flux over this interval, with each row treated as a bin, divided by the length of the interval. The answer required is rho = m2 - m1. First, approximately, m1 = 10.7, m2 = 10.6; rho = -0.08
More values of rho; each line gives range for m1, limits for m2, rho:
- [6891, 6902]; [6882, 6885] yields 0.25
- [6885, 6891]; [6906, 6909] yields 0.11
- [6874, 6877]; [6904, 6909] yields 0.55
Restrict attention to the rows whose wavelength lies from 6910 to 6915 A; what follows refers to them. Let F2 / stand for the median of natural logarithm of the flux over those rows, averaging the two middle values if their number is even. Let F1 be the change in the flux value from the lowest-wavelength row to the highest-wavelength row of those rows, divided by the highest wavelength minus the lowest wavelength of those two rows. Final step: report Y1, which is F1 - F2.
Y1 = -2.56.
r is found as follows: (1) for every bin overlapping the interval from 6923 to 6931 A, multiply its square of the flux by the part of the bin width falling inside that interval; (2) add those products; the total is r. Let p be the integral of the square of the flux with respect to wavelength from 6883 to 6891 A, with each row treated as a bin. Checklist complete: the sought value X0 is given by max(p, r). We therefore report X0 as 884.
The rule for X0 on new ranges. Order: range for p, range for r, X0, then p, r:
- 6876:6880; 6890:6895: 567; 443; 567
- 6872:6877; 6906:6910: 497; 497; 441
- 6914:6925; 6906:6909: 1177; 1177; 332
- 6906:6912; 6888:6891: 666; 666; 330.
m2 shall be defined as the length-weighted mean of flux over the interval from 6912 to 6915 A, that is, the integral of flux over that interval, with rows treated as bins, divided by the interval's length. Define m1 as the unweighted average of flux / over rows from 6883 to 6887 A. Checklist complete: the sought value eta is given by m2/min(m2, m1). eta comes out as 1.000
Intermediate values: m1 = 10.5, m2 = 10.4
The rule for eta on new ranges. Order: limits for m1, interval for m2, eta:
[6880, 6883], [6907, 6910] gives 1.000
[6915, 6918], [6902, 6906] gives 1.039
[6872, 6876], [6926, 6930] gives 1.067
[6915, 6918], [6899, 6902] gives 1.050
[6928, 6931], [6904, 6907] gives 1.000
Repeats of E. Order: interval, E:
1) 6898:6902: 1.6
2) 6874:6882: 1.0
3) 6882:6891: 0.8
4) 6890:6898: 0.9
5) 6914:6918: 1.6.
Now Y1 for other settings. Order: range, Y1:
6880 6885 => -2.54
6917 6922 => -2.29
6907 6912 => -2.28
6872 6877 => -2.12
